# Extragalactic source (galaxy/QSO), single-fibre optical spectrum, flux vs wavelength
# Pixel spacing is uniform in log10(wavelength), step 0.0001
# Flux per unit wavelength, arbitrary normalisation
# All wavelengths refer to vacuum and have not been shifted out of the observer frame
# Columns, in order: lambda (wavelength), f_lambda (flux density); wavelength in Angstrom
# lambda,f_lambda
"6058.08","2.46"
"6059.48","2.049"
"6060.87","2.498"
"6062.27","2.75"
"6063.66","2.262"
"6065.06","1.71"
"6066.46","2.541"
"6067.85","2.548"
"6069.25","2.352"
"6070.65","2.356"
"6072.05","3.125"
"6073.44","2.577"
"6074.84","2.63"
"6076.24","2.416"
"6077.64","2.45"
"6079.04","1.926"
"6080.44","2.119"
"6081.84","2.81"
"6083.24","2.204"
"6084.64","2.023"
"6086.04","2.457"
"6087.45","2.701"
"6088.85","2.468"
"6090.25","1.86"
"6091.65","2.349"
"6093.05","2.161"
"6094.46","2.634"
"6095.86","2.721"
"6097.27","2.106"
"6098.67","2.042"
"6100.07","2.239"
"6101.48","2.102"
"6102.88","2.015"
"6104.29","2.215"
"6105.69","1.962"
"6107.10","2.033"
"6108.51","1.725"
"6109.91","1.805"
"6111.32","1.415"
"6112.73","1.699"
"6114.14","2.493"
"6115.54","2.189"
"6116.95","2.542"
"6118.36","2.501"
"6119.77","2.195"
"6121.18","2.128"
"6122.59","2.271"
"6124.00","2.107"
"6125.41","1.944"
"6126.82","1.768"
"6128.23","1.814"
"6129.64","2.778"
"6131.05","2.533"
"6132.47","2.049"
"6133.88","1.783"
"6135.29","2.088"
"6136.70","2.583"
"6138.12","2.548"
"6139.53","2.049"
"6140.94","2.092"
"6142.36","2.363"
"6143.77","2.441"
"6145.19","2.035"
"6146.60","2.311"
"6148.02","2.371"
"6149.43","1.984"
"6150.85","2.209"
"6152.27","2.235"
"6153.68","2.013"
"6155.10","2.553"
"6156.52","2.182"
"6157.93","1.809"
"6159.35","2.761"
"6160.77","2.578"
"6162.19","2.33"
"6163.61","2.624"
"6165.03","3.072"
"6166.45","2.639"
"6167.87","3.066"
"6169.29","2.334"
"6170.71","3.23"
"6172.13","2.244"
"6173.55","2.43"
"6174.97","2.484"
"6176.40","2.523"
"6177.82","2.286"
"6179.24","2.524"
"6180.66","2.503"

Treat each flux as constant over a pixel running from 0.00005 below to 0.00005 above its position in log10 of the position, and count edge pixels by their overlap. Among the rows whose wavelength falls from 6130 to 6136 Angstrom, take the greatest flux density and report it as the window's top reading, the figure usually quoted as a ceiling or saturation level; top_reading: 2.533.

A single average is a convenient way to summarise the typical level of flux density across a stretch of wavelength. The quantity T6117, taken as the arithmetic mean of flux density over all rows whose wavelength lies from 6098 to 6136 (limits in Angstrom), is 2.09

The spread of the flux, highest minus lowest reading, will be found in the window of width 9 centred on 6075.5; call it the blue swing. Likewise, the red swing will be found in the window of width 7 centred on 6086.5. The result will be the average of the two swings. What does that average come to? 0.94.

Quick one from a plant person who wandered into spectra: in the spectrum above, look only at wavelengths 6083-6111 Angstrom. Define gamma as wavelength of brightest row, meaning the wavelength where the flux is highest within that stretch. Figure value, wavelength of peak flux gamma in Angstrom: 6095.86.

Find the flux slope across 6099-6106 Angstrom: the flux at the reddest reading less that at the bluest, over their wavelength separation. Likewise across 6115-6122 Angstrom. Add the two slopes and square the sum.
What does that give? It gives 0.0036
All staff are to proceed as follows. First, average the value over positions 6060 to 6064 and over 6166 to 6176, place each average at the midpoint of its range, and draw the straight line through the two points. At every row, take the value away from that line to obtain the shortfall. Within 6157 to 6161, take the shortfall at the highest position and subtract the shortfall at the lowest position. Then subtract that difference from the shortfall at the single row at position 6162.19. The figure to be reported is 1.1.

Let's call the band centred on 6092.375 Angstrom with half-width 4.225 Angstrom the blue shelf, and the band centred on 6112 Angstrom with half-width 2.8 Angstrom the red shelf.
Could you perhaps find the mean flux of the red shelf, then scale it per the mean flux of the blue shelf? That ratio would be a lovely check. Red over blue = 0.78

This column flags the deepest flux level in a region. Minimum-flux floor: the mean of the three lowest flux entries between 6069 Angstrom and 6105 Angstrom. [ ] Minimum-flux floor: 1.93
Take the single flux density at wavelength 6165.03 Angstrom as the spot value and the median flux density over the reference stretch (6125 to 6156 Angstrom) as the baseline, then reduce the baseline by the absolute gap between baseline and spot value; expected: 1.23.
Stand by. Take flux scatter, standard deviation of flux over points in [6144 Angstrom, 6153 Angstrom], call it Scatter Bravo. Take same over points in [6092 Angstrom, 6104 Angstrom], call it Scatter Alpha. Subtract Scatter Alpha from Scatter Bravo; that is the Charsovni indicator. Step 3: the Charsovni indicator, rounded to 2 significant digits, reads -0.12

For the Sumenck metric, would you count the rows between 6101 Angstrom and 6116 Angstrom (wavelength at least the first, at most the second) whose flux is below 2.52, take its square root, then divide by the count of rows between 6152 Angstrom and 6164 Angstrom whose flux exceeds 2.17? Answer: 0.47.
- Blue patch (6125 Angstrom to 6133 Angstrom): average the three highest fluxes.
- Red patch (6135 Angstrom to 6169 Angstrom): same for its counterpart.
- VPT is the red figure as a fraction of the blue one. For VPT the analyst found 1.21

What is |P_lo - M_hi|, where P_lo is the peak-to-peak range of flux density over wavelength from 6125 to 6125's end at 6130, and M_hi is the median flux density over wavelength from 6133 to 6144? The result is 1.22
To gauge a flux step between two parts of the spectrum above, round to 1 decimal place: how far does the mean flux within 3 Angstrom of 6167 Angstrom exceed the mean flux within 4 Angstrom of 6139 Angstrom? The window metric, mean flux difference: 0.5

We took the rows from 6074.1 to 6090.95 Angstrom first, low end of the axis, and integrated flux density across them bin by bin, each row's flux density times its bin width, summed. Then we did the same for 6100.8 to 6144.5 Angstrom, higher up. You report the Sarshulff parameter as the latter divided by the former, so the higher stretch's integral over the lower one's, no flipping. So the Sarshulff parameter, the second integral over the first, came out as 2.4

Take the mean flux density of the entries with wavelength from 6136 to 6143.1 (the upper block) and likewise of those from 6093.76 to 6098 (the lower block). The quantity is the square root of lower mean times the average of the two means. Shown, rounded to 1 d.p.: 2.4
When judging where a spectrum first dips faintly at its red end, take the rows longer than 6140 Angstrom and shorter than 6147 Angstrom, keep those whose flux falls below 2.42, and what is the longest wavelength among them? 6146.60 Angstrom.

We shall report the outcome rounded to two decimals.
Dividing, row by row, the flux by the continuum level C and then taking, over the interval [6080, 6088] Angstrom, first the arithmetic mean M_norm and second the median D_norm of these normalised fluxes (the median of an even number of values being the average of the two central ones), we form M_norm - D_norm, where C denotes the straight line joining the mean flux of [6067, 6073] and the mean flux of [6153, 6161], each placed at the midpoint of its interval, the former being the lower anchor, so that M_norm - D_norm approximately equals 0.02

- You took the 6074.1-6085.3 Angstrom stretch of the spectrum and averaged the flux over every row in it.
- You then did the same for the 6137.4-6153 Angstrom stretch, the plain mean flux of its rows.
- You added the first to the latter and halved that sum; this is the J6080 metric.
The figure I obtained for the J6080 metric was 2.28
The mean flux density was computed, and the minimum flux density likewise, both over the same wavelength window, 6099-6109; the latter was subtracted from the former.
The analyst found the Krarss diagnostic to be 0.32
